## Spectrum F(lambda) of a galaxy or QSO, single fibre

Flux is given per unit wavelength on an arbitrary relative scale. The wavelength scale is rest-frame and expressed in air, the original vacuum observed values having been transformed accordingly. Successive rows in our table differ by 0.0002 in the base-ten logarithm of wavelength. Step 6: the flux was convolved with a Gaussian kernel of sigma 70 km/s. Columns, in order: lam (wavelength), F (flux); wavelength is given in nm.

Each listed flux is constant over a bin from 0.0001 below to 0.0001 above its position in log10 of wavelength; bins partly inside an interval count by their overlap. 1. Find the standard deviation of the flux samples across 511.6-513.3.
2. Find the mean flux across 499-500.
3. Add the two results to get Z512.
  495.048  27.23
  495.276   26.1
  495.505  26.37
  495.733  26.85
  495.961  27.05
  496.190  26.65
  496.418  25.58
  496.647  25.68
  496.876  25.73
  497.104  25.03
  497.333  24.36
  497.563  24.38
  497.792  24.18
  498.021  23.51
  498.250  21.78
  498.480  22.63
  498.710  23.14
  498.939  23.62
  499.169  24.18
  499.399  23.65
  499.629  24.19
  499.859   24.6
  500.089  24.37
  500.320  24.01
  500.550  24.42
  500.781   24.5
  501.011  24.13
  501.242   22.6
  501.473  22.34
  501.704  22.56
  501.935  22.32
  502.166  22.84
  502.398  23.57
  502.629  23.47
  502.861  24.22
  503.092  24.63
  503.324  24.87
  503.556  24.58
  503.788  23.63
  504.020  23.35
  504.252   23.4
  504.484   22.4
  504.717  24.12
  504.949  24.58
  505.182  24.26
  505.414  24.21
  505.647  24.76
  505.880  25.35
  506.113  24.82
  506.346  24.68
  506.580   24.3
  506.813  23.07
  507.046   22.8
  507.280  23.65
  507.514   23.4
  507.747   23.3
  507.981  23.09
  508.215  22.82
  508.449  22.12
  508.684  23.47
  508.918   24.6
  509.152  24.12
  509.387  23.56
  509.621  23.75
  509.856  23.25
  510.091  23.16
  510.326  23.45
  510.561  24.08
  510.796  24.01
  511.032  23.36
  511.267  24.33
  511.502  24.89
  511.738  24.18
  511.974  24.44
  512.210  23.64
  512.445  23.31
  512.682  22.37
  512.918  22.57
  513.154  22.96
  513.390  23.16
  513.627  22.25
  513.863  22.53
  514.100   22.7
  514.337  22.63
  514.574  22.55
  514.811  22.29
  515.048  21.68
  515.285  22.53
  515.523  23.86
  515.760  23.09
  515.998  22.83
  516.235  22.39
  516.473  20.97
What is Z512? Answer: 24.9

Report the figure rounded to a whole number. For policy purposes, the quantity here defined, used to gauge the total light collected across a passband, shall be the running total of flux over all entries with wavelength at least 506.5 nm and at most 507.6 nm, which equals 117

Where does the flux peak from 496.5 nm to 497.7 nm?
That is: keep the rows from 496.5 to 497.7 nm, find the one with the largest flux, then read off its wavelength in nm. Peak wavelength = 496.876 nm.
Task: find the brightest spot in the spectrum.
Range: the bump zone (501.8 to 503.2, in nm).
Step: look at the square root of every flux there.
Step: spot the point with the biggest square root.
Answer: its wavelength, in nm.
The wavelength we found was 503.092 nm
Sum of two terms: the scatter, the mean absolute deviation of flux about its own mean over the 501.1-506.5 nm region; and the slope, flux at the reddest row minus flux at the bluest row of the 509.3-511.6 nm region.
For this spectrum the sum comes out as 2.1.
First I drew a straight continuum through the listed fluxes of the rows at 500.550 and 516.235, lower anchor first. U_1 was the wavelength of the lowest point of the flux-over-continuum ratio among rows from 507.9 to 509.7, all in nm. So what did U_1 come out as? 508.449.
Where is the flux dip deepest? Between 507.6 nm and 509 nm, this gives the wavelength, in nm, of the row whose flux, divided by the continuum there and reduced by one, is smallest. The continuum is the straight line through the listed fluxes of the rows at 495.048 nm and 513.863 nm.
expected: 508.449 nm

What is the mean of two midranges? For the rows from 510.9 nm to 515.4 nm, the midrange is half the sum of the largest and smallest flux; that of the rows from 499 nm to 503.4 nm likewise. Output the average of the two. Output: 23.4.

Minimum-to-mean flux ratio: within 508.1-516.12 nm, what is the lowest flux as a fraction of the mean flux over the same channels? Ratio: 0.932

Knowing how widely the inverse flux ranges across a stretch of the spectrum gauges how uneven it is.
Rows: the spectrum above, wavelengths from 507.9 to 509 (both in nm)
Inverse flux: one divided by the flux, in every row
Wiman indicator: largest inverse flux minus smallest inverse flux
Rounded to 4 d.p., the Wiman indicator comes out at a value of 0.0046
